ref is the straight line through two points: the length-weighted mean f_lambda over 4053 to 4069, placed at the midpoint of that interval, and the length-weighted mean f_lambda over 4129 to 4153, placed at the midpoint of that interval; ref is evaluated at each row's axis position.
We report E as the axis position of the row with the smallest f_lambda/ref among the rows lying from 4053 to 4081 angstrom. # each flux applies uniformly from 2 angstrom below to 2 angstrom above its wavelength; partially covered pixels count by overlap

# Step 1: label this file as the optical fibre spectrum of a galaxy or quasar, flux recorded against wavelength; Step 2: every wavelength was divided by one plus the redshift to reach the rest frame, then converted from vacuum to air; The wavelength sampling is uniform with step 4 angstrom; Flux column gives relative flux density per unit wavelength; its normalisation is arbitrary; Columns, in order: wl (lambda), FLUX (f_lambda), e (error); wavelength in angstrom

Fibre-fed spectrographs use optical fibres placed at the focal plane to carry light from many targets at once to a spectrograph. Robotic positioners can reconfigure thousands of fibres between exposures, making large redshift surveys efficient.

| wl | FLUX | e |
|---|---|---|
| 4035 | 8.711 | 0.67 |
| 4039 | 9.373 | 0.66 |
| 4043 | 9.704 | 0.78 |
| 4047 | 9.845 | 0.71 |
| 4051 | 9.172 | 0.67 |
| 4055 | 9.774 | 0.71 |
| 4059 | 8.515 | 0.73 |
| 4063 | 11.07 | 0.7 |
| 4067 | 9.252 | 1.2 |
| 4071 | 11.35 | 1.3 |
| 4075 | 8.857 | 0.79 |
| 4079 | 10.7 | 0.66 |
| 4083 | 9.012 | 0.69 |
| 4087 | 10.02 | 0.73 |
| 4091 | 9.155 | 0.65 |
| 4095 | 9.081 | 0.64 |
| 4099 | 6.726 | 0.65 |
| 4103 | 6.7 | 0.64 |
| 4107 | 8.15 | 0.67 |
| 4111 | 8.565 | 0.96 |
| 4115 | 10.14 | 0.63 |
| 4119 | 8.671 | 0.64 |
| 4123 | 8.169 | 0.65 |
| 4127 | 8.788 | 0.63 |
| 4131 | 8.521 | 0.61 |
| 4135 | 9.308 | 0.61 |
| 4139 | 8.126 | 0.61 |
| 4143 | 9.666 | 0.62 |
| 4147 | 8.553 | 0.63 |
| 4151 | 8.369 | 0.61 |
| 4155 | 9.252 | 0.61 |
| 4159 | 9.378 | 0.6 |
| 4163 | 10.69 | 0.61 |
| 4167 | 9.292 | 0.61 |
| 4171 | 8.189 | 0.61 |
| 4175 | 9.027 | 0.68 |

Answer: 4059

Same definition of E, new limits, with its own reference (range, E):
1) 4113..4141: 4123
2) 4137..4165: 4139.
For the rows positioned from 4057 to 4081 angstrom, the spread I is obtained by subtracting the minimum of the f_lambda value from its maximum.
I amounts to 2.8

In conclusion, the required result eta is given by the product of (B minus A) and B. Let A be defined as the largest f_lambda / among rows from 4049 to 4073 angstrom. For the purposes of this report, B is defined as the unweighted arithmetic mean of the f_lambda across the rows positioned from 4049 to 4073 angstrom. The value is -14.7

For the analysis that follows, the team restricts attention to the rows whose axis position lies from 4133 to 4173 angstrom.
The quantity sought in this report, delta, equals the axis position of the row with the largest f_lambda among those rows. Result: 4163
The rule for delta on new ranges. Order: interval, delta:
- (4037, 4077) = 4071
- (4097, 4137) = 4115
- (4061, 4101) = 4071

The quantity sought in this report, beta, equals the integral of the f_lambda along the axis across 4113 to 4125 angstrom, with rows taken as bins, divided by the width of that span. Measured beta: 9.0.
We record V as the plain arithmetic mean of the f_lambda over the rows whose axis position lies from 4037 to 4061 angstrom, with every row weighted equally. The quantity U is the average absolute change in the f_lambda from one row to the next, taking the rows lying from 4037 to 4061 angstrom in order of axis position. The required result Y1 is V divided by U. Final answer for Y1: 15.6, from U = 0.6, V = 9.4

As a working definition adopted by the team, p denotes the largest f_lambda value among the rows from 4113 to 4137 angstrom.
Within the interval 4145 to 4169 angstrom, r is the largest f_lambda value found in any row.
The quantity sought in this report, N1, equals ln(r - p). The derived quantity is -0.60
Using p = 10.14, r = 10.69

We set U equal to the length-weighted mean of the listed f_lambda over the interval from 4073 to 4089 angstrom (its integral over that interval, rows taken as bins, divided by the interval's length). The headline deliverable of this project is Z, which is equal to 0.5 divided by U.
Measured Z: 0.052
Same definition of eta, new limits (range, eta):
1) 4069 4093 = -14.8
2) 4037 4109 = -19.4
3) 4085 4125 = -13.7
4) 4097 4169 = -17.1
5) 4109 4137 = -11.2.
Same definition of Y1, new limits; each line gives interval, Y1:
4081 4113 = 9.5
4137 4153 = 9.2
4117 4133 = 18.5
